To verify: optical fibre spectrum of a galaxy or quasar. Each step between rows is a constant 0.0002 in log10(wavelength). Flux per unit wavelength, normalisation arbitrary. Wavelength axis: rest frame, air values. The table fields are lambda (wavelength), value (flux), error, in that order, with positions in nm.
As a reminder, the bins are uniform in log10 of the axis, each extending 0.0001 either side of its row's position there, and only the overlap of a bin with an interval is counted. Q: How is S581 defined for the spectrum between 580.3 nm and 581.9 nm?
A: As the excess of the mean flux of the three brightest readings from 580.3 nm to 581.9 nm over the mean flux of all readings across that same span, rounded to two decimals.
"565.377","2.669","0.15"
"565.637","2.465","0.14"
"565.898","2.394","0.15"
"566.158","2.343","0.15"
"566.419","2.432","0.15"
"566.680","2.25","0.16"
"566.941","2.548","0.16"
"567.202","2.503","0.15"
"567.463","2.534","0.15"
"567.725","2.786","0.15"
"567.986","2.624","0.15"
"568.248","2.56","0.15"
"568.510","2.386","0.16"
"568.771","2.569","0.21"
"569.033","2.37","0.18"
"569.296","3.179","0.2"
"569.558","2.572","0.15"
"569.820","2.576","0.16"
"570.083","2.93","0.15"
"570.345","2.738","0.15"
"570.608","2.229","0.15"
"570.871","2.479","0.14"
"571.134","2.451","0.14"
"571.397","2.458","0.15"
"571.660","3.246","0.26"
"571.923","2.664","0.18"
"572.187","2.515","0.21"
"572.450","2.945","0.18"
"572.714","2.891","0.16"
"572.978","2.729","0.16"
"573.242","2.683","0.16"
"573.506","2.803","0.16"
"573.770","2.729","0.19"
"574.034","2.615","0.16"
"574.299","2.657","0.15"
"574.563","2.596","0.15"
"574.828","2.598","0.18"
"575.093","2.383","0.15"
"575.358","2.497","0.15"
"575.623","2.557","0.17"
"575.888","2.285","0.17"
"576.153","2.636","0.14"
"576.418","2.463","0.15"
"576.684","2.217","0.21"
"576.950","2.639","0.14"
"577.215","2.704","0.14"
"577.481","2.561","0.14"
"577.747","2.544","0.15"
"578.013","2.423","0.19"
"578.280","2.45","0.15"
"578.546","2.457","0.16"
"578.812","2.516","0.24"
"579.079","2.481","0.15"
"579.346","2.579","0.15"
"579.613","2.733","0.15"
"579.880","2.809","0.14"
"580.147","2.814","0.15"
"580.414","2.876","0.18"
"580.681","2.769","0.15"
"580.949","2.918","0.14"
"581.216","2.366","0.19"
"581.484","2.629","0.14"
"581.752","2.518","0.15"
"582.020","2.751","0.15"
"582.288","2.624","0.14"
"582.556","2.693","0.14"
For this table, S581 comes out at 0.18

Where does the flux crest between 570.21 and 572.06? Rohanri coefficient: 571.660 nm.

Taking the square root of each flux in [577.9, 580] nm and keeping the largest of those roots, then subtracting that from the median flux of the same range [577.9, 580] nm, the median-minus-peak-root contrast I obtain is 0.822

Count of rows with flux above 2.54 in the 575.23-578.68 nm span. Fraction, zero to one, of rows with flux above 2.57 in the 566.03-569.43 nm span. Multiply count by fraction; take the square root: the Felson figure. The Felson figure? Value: 1.18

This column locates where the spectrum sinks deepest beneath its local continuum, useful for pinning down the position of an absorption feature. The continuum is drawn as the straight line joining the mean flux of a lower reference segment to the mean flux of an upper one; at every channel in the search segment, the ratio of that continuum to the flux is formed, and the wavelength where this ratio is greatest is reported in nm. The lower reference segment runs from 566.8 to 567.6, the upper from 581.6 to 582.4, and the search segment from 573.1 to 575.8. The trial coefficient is 575.093 nm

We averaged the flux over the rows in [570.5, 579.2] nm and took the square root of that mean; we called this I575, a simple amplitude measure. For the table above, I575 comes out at 1.61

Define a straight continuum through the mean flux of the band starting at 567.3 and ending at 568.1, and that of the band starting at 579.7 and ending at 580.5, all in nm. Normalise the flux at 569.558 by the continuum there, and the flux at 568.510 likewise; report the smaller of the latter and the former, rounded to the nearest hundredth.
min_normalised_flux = 0.90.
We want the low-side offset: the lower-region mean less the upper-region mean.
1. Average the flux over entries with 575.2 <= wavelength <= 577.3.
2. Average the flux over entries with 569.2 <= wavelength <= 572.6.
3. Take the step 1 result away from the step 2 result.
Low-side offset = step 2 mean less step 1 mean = 0.19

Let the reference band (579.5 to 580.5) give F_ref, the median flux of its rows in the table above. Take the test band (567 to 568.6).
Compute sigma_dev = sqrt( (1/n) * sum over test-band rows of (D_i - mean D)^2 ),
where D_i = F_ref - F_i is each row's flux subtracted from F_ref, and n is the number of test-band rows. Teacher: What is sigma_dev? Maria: 0.12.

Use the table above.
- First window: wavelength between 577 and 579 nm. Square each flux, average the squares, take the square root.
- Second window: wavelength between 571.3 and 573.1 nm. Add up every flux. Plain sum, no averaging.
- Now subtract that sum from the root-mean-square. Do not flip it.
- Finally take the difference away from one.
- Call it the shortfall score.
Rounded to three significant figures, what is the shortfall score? 17.9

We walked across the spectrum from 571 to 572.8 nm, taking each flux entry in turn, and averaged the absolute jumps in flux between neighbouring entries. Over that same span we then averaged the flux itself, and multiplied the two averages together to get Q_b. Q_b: 0.9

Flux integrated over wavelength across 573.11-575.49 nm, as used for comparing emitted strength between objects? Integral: 6.23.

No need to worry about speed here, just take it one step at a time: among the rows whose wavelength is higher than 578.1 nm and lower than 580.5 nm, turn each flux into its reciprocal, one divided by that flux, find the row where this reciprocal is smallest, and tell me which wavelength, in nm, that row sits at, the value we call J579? 580.414 nm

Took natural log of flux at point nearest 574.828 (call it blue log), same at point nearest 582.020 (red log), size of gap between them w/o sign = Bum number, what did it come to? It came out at 0.06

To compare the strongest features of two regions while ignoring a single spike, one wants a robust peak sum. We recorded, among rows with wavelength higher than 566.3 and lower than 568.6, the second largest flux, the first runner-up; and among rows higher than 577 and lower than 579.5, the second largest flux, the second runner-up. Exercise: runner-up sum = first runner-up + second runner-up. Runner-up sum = 5.20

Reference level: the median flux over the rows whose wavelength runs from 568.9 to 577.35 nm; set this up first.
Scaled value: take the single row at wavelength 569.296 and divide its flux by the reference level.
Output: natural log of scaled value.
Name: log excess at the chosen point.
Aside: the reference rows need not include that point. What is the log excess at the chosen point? 0.20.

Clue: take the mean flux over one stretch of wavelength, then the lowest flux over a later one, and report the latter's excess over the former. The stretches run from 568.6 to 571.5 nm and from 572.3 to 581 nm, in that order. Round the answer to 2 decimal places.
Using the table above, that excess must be -0.38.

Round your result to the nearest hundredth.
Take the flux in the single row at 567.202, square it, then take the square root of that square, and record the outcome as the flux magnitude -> 2.50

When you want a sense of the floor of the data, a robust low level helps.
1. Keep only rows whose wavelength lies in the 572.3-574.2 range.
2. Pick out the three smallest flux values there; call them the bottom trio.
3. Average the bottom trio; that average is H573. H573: 2.68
